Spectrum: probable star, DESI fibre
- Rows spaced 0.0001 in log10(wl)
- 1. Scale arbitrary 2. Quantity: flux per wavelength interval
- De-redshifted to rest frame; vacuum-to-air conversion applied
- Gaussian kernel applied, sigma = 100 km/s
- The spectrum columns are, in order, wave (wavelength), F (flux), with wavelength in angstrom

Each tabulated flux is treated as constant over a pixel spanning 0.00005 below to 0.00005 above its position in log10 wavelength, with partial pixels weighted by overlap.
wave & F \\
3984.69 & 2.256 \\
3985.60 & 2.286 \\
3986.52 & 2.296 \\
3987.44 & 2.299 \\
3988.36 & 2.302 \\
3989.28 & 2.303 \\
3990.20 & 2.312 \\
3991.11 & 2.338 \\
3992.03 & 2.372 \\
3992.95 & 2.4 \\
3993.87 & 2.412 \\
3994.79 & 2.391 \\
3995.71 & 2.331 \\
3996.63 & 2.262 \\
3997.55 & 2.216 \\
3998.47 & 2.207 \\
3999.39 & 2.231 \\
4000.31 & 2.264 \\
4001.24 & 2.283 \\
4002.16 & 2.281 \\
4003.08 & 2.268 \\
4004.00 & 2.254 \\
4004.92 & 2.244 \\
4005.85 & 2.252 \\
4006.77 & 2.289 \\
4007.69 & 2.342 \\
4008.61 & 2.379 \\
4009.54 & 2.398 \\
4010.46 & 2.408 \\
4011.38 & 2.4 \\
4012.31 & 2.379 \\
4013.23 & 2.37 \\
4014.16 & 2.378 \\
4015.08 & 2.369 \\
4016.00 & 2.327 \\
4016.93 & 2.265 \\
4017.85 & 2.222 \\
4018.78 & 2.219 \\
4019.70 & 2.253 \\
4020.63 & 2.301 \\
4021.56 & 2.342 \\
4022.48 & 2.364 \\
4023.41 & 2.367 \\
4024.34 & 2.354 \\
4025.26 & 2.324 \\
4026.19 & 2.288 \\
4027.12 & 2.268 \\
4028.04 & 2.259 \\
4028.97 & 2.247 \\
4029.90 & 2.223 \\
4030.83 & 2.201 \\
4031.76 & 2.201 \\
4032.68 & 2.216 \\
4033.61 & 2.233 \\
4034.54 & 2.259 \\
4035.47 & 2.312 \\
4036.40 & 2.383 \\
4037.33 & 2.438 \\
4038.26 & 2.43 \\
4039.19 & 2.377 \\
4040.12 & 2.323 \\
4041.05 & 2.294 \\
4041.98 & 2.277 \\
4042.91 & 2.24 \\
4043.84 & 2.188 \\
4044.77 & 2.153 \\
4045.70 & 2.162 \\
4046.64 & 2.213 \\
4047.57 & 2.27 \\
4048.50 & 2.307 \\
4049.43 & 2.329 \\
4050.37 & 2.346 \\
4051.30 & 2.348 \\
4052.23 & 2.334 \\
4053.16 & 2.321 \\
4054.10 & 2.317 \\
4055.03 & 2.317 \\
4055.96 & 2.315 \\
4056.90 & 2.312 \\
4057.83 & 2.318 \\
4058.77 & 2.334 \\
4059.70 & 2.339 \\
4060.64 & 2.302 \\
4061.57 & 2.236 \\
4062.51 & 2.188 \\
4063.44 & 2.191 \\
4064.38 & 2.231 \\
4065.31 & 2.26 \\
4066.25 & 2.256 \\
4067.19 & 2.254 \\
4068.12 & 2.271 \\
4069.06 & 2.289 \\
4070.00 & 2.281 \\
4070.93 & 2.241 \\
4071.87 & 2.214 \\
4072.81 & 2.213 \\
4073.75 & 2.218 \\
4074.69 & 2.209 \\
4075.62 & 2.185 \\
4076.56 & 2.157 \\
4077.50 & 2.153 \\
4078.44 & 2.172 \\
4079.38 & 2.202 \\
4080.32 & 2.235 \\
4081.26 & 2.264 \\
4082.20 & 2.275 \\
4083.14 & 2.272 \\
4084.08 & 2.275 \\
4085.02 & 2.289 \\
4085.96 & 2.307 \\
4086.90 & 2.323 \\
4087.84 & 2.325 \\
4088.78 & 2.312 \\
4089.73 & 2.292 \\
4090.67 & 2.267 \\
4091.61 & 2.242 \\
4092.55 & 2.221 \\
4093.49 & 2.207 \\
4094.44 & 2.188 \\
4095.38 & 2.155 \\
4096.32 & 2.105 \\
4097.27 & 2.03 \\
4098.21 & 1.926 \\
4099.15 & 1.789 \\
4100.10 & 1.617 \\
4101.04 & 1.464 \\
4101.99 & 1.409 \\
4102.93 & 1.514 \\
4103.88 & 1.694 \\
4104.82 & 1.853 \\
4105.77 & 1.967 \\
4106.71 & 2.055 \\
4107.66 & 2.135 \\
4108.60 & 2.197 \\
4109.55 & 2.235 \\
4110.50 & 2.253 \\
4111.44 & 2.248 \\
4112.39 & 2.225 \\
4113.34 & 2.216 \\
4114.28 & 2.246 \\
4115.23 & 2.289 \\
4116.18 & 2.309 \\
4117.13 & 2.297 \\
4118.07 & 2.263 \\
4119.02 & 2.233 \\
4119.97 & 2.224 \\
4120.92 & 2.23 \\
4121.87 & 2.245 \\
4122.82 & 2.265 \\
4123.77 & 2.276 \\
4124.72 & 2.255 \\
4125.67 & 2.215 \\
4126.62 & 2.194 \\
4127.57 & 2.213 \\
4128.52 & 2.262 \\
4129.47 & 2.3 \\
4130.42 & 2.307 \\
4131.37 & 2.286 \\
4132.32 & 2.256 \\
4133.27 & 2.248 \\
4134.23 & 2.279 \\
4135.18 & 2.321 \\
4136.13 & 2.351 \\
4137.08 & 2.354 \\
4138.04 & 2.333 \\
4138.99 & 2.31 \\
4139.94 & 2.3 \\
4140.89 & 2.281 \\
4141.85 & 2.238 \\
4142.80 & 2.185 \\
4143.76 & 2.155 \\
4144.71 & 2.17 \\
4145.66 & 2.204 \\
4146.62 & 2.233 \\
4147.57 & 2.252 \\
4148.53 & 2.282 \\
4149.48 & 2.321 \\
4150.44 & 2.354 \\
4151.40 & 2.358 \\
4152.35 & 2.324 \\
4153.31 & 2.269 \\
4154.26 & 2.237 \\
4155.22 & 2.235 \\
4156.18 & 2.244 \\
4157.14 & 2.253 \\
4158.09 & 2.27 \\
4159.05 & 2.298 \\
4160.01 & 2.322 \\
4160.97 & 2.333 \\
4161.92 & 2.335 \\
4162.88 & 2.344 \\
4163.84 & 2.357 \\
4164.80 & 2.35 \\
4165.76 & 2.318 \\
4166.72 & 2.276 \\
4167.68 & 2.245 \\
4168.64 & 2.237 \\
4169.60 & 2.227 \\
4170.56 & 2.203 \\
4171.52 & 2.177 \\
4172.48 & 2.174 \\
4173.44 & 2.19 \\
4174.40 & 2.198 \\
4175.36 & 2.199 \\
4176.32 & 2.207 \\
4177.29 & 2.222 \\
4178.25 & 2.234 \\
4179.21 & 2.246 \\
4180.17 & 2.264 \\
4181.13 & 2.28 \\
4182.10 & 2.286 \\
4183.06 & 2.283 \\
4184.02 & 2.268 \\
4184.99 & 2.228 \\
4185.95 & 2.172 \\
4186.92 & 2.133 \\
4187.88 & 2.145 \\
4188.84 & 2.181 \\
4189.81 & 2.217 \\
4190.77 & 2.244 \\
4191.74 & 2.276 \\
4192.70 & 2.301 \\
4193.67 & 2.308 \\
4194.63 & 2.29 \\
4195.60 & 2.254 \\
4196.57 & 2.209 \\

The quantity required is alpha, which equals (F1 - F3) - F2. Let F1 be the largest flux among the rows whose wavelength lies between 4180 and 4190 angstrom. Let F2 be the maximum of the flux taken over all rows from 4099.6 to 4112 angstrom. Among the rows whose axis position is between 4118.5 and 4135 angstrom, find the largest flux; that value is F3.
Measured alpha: -2.27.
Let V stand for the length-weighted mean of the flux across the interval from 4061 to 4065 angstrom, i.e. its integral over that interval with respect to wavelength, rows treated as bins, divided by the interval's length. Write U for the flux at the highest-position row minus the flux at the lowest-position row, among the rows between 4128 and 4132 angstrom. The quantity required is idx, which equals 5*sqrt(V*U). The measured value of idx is 1.2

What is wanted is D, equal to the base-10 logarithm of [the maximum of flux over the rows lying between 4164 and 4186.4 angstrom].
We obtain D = 0.371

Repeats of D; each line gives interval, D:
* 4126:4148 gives 0.372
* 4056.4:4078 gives 0.369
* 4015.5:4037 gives 0.377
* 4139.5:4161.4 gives 0.373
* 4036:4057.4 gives 0.387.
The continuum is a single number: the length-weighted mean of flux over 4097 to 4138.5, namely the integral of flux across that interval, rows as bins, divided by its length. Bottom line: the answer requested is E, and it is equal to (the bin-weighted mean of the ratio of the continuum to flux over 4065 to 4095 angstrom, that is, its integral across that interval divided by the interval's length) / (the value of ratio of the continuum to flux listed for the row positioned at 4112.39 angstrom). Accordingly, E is 0.99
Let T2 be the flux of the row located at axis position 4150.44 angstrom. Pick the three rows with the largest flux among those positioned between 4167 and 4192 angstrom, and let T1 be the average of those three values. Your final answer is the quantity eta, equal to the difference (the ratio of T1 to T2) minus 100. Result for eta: -99.0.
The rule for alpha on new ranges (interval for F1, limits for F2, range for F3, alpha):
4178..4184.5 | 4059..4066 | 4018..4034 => -2.42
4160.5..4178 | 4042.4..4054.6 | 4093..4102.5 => -2.20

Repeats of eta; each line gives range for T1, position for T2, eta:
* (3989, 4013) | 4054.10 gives -99.0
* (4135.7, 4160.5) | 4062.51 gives -98.9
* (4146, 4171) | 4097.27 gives -98.8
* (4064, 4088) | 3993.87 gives -99.0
